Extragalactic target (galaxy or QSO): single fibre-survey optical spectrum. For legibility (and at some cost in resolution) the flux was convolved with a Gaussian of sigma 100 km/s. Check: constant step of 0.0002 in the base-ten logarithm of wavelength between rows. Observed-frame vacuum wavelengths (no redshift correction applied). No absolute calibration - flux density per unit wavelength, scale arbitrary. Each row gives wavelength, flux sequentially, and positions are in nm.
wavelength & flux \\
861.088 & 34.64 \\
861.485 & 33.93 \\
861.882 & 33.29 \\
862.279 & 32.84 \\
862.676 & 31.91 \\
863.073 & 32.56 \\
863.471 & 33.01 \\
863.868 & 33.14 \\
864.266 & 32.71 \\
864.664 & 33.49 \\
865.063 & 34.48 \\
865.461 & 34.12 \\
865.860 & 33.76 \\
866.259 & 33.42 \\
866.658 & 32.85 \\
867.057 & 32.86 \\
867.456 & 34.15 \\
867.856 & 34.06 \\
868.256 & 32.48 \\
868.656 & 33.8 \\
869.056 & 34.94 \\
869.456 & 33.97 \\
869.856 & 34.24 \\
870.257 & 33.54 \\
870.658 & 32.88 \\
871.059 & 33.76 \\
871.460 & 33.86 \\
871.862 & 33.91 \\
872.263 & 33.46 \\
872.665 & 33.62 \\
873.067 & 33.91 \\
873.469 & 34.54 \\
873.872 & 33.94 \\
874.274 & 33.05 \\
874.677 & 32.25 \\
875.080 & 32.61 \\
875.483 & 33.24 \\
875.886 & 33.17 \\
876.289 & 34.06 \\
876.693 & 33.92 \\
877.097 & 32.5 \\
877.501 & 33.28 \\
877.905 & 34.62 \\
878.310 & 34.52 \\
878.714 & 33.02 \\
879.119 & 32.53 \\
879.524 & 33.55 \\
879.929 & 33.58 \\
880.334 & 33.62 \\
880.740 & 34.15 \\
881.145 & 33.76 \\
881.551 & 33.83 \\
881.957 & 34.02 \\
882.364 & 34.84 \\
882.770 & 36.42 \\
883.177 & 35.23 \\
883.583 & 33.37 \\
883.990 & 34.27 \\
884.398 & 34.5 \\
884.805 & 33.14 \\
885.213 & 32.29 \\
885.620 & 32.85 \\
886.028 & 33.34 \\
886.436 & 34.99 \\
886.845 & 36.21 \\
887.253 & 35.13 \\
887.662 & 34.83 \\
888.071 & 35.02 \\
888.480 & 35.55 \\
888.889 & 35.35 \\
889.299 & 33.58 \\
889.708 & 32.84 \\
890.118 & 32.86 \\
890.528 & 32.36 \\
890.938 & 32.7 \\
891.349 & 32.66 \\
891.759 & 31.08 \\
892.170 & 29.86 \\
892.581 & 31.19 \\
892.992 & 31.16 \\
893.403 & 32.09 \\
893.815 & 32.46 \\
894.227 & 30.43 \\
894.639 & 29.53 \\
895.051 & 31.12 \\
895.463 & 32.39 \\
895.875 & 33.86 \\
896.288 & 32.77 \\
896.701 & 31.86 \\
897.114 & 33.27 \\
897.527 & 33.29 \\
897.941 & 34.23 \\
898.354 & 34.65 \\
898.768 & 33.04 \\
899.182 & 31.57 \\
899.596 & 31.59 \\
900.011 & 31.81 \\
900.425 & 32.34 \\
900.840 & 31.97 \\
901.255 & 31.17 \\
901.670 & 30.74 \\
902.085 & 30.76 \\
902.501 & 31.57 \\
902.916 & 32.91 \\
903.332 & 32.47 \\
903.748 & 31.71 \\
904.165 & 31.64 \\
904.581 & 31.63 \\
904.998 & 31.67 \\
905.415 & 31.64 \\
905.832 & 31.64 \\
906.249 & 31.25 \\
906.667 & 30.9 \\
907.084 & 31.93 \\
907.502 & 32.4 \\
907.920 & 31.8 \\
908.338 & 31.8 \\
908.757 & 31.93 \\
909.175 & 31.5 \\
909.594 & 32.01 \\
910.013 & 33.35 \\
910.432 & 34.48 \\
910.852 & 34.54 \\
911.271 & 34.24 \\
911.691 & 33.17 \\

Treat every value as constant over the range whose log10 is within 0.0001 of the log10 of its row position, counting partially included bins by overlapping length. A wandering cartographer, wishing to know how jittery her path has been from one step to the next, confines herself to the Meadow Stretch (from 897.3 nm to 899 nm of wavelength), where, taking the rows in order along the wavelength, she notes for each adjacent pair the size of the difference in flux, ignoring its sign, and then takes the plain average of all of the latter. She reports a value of 0.99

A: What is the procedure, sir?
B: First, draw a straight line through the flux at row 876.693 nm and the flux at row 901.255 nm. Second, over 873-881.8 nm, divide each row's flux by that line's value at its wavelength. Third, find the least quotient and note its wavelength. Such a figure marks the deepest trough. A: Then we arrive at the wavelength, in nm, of 874.677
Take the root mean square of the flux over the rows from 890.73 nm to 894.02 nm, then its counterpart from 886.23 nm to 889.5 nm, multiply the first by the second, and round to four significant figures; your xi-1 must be 1111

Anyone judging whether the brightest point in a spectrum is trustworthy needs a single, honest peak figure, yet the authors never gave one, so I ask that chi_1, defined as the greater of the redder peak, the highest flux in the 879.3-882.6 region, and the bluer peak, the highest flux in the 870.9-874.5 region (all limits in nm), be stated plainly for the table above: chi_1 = 34.8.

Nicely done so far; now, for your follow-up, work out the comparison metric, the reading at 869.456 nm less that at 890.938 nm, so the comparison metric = 1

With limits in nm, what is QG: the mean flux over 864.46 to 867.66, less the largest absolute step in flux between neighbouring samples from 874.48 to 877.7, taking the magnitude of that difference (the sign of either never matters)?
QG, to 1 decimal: 32.2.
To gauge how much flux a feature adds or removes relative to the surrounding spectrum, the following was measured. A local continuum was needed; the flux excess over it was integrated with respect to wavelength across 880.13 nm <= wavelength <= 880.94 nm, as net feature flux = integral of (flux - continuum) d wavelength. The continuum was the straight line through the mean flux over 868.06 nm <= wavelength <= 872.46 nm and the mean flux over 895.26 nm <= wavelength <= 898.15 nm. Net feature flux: 0.3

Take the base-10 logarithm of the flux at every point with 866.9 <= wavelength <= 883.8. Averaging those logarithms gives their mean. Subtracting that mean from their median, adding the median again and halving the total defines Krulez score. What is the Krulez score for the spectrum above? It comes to 0.765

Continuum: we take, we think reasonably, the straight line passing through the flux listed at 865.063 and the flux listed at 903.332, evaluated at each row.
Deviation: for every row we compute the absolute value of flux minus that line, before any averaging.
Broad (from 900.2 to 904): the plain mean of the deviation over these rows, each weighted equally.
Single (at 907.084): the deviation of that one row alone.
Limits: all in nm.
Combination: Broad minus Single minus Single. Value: 0.2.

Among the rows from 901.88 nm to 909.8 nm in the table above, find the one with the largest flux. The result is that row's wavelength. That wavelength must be 902.916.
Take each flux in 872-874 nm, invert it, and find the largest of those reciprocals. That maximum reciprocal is 0.0299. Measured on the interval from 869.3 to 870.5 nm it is 0.0298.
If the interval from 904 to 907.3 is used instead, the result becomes 0.0324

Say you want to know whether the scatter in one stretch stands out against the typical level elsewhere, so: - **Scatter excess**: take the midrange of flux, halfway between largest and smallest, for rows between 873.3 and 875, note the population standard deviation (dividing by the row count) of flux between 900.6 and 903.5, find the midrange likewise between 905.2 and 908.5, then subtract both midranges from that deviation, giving -64.3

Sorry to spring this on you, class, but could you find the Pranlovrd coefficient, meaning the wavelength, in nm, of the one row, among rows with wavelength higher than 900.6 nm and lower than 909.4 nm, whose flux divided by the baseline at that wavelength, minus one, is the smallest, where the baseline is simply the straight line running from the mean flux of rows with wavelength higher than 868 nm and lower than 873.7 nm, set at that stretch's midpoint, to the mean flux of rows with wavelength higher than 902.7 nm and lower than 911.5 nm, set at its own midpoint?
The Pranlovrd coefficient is 901.670 nm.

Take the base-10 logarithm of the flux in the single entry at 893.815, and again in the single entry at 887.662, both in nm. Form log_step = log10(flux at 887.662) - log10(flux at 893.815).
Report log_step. 0.031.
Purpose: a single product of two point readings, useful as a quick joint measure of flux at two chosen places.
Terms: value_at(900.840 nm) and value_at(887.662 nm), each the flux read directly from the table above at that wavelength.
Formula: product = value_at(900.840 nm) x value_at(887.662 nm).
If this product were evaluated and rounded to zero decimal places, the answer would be 1114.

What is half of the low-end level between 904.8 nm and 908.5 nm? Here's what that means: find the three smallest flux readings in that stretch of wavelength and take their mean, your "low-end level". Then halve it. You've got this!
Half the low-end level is 15.63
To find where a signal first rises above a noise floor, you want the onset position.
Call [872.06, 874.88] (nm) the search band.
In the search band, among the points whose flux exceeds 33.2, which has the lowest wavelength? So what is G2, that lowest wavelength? 872.263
